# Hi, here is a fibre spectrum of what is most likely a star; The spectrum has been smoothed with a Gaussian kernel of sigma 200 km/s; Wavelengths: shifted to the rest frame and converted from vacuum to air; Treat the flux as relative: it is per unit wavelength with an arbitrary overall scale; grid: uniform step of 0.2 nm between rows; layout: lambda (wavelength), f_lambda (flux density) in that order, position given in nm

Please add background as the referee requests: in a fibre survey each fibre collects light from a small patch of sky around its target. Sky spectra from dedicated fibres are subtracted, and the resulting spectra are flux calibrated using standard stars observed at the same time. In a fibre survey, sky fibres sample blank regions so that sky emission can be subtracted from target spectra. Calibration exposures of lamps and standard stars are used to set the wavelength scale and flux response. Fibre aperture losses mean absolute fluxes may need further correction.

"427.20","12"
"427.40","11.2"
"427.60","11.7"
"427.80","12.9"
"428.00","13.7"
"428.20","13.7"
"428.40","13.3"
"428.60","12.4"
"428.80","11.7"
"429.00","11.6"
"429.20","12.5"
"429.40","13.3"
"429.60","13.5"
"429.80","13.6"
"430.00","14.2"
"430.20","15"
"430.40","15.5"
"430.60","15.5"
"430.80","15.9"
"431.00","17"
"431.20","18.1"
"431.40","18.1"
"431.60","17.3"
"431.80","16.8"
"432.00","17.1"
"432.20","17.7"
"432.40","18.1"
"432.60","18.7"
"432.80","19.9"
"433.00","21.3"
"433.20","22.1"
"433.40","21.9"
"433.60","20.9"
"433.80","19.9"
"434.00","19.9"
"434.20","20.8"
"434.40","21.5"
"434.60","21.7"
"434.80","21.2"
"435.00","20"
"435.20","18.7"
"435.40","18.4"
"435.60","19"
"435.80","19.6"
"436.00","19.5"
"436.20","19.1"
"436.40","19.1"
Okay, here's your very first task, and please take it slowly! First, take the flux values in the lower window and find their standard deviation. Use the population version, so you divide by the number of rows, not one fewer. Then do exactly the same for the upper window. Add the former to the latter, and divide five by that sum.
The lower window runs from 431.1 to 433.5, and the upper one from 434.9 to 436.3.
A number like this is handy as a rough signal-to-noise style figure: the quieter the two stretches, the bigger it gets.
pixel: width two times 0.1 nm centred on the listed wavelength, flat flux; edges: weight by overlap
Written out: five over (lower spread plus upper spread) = 2.15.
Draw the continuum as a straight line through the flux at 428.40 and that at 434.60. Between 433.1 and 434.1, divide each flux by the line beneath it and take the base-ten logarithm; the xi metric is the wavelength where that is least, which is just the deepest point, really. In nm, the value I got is 434.00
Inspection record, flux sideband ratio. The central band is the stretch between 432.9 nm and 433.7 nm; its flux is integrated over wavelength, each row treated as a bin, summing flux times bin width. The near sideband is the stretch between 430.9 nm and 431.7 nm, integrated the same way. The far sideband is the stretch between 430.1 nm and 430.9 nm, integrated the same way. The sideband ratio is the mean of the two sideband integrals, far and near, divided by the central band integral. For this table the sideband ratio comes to 0.77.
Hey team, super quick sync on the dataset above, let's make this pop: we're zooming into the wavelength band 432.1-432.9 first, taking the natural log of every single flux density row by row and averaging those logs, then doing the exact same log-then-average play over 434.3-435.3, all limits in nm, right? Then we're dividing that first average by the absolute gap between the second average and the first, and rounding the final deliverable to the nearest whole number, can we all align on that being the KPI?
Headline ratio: 28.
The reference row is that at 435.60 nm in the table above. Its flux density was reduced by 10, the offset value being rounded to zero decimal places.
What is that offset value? 9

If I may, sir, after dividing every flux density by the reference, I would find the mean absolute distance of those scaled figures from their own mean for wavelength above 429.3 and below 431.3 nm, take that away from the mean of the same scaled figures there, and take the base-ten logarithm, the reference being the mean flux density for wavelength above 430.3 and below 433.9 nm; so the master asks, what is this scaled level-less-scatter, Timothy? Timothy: -0.12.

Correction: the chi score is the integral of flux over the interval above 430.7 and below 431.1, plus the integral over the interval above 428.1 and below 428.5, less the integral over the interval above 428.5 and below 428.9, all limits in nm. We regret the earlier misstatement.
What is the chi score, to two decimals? 7.16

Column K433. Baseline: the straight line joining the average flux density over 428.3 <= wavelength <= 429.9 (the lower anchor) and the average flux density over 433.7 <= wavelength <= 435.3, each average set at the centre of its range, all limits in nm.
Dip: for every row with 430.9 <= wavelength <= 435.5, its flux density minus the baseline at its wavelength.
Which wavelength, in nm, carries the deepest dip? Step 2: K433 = 435.40 nm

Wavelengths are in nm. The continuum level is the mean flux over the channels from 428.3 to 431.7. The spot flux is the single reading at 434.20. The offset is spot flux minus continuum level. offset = 6.2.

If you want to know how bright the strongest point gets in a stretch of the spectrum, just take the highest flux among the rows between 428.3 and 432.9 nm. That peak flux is 19.9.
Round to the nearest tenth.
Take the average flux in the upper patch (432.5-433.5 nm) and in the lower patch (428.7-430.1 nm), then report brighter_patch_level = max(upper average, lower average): 20.8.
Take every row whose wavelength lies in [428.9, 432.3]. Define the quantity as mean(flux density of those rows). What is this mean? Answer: 15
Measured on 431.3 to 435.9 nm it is 20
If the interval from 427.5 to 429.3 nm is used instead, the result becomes 13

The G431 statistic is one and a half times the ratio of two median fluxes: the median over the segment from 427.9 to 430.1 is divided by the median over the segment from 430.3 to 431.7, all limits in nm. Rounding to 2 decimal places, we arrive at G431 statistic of 1.17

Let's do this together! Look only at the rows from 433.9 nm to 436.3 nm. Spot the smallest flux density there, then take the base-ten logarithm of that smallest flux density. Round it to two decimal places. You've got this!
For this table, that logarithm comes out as 1.26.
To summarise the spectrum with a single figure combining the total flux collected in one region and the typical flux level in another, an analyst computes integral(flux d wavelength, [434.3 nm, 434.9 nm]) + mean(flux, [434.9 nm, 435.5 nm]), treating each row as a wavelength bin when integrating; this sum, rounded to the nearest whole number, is 32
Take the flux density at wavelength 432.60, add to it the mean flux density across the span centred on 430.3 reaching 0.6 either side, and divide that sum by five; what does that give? 6.73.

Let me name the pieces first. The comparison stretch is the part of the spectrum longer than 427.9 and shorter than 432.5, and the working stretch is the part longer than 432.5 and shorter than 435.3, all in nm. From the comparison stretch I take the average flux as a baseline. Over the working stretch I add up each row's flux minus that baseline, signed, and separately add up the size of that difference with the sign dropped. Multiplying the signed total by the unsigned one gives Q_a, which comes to 6105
